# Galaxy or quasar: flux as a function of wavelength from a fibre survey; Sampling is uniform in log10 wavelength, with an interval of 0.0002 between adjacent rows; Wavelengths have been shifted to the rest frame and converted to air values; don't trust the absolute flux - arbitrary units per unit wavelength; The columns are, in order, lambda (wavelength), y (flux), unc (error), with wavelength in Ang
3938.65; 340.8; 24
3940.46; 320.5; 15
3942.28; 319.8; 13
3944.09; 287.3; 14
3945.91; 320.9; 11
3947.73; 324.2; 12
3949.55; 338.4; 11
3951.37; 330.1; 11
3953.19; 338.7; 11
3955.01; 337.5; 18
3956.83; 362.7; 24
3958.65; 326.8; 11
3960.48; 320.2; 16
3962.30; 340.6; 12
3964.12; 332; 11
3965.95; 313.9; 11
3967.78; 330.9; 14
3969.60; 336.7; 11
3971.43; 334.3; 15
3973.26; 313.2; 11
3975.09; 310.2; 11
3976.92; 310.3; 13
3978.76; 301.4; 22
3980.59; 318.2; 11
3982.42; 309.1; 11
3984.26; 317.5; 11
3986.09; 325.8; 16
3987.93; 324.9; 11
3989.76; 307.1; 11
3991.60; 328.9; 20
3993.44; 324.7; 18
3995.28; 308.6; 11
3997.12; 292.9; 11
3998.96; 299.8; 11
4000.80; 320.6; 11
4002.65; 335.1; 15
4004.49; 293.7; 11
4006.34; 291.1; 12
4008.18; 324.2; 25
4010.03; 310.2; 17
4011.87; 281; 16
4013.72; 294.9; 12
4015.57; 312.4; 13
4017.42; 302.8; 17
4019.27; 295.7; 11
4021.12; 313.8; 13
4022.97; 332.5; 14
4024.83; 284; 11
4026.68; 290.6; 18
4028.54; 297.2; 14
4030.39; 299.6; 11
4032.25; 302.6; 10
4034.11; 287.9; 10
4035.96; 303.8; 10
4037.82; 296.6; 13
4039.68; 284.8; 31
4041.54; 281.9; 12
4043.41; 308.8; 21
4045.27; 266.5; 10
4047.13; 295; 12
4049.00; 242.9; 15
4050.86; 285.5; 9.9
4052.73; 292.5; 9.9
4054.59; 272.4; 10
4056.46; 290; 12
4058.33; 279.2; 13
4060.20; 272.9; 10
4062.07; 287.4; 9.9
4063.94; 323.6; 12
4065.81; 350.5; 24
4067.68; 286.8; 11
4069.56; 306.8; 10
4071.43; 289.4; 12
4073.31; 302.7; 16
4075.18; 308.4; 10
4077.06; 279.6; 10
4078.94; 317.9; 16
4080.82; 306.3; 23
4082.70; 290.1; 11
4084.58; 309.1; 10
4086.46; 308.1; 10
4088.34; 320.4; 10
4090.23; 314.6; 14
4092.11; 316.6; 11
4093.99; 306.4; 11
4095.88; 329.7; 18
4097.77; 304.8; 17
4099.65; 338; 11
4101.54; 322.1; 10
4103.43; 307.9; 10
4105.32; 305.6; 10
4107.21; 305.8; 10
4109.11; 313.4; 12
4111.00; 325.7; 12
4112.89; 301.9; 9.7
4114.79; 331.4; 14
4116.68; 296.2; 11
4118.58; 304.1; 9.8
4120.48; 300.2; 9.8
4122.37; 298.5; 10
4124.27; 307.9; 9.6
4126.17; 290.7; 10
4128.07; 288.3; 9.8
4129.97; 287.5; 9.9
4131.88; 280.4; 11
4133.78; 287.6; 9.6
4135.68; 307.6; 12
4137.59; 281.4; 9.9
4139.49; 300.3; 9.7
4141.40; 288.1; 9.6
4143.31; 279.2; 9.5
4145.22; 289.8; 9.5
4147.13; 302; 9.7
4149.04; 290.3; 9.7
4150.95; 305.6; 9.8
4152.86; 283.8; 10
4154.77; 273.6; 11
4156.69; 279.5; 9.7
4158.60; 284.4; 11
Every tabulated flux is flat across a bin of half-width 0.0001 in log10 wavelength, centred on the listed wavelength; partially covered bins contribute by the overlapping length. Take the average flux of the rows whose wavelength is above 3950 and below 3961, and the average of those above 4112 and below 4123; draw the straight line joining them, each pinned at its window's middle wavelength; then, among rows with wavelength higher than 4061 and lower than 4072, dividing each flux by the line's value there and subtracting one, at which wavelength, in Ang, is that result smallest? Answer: 4062.07 Ang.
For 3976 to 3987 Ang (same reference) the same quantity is 3978.76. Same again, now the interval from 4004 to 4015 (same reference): 4011.87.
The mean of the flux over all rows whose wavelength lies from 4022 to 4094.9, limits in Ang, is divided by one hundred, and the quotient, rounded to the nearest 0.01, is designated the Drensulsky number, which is 2.97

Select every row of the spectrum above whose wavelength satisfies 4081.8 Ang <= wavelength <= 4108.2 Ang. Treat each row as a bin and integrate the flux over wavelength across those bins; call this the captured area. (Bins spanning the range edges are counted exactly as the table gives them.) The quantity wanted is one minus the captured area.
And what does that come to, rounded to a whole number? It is -8257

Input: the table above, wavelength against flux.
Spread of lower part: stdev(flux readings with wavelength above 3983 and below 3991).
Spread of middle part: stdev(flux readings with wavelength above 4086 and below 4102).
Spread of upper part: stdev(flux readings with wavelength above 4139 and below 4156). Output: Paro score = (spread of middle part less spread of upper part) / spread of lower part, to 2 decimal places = 0.04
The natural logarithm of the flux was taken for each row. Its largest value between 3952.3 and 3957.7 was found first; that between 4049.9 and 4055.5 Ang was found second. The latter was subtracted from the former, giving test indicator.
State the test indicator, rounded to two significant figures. 0.22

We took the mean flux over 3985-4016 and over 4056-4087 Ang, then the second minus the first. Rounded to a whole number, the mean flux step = -10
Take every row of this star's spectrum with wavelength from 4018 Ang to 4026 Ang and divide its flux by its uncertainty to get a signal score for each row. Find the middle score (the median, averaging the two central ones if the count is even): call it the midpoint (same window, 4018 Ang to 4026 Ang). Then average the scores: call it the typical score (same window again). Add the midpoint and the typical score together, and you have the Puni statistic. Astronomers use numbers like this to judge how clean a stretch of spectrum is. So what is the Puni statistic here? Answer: 50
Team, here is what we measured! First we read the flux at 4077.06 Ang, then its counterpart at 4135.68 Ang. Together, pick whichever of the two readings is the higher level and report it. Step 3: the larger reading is 308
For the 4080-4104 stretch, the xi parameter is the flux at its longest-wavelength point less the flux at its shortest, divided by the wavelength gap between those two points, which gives 0.07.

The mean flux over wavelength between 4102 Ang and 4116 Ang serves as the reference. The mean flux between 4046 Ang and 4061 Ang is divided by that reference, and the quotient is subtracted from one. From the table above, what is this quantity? 0.110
